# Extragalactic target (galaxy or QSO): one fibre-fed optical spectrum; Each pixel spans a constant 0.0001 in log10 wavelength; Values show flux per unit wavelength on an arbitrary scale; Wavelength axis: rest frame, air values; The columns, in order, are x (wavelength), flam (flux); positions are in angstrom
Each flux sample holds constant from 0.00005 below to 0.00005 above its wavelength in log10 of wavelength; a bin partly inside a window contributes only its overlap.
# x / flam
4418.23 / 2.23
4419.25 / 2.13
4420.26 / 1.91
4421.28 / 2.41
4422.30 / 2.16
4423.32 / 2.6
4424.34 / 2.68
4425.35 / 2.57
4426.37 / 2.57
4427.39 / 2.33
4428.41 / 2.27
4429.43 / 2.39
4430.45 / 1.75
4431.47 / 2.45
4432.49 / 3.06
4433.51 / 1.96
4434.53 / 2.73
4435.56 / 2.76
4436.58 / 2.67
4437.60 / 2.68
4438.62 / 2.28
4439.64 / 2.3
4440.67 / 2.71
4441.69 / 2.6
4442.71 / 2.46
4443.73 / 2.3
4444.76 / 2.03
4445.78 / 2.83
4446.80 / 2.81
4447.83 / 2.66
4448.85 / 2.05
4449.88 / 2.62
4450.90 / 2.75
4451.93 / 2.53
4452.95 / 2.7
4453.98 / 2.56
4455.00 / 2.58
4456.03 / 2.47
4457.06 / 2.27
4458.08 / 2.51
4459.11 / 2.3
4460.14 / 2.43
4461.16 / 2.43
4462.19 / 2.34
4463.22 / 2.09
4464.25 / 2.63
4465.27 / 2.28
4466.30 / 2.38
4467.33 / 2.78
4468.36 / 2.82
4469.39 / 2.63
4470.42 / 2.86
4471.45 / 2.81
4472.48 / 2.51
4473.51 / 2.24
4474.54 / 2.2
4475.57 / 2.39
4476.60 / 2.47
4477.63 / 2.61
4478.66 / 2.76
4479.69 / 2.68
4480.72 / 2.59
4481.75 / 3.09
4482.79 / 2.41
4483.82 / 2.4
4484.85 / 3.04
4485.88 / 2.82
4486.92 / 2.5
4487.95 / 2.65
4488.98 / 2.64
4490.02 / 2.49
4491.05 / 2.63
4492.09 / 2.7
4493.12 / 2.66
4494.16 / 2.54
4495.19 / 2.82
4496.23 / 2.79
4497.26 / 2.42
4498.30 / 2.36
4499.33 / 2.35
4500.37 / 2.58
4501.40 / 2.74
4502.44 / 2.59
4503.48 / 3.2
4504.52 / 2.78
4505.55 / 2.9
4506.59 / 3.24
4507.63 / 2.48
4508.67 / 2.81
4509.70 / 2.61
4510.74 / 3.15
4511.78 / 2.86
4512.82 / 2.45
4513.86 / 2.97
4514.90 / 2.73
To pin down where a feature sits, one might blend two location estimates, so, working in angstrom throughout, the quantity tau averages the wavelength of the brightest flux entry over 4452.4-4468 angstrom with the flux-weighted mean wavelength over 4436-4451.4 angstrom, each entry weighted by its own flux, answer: 4455.5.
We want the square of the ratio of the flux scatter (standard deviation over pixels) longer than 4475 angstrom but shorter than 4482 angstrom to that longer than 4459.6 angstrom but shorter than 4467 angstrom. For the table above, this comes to 1.9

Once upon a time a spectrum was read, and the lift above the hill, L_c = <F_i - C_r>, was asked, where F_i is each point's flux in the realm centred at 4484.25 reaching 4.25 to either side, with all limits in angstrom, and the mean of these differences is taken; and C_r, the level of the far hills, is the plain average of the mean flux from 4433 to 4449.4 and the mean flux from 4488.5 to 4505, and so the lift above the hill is 0.12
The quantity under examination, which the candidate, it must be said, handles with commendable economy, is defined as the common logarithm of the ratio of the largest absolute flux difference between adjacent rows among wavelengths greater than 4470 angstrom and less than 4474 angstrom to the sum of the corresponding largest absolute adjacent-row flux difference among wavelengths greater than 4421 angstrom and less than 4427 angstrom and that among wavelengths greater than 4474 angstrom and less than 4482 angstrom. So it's -0.5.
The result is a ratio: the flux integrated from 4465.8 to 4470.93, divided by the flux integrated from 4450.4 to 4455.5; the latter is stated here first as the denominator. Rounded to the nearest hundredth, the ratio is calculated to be 1.03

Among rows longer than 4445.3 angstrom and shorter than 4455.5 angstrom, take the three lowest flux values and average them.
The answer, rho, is 2.38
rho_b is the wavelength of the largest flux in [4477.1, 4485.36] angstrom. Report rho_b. 4481.75 angstrom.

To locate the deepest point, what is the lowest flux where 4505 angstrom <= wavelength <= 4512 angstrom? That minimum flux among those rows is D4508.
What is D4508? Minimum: 2.48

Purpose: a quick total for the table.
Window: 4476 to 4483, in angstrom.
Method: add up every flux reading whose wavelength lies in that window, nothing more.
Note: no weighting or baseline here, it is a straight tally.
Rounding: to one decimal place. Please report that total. 18.6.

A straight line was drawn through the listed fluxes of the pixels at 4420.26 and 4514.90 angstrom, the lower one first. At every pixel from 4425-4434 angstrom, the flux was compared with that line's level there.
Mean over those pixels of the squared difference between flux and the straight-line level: 0.27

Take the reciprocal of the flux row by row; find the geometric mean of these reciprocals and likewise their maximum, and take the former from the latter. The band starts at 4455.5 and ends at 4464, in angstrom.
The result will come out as 0.053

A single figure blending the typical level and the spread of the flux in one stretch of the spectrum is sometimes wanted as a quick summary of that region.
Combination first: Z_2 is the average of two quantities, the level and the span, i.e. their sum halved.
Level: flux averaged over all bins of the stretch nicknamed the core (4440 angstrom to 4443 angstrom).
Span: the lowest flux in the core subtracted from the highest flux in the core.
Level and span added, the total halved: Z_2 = 1.42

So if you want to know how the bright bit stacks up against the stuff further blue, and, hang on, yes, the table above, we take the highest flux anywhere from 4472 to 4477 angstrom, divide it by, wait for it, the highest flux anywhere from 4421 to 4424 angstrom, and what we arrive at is 0.97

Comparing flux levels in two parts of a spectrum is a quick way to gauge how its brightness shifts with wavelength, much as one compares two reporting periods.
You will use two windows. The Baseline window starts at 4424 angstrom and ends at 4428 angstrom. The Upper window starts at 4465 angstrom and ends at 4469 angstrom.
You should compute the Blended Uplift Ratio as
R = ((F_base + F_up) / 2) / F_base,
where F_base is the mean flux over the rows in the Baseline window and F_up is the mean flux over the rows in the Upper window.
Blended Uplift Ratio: 1.01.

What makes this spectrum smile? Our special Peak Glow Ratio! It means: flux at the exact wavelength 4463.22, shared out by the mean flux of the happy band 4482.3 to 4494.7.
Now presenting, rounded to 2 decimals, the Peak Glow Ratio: 0.80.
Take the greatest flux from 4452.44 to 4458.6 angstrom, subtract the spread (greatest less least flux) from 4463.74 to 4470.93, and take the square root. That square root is 1.46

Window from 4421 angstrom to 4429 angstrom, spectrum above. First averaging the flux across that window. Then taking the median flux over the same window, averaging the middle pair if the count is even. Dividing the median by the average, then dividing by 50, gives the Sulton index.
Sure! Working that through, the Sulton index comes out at 0.0203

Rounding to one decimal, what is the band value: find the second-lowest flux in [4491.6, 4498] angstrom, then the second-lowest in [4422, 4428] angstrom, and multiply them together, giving 5.9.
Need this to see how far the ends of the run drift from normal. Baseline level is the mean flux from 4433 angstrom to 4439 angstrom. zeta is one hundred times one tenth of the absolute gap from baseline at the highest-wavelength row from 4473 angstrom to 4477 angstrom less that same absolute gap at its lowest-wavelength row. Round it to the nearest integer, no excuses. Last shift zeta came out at -2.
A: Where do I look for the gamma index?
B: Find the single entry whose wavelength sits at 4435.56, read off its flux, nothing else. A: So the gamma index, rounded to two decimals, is 2.76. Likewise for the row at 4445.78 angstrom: 2.83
